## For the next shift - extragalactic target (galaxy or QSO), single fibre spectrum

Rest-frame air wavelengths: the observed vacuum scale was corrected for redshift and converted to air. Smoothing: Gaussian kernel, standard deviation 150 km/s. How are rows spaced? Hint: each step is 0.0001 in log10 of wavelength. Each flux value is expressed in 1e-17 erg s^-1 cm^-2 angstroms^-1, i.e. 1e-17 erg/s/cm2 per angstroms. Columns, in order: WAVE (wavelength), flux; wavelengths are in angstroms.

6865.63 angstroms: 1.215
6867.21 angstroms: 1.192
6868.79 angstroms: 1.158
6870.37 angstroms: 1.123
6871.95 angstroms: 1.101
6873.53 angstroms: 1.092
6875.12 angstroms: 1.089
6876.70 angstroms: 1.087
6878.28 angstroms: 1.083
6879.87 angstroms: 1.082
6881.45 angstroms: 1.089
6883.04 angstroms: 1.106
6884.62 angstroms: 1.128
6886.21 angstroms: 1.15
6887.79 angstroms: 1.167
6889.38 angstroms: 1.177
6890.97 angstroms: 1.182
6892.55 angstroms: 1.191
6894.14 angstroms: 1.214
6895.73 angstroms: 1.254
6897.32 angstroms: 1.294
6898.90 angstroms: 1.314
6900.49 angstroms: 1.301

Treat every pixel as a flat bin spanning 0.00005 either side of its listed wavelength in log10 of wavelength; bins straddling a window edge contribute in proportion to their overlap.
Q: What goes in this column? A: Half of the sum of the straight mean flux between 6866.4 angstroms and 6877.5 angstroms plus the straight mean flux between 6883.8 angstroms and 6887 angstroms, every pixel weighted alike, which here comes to 1.13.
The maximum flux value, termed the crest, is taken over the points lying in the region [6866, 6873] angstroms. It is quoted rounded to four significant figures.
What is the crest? 1.192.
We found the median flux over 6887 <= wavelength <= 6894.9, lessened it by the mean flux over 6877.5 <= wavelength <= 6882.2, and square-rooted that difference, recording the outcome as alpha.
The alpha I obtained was 0.31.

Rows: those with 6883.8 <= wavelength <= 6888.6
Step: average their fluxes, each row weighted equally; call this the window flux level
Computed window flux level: 1.15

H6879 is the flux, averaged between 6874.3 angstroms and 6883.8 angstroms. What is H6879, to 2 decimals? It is 1.09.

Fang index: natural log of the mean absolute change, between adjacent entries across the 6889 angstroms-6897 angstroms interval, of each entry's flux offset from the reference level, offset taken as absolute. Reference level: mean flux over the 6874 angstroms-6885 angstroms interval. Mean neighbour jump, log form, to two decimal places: -3.95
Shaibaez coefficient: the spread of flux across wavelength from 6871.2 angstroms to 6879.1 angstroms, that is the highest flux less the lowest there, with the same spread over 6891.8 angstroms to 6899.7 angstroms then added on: 0.14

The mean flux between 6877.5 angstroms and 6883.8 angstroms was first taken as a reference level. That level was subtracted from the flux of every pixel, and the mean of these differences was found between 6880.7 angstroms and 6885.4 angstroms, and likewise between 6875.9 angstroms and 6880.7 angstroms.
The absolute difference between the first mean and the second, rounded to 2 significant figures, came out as 0.024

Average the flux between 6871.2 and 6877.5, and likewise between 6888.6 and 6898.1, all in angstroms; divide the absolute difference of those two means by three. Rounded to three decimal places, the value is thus 0.042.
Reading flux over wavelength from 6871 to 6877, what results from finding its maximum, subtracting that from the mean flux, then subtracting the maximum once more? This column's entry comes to -1.11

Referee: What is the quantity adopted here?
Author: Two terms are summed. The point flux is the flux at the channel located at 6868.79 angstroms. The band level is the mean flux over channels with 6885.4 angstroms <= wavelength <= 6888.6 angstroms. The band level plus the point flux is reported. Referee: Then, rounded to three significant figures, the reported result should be 2.32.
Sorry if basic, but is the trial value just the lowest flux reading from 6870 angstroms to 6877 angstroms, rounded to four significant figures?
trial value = 1.087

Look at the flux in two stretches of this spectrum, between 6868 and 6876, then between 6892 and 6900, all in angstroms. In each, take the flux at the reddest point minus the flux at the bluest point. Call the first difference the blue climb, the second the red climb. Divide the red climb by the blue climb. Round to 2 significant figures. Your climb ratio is -1.8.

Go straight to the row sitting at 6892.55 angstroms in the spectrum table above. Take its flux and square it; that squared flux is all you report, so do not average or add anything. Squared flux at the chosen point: 1.42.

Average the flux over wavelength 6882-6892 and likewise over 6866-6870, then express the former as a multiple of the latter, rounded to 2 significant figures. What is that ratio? 0.98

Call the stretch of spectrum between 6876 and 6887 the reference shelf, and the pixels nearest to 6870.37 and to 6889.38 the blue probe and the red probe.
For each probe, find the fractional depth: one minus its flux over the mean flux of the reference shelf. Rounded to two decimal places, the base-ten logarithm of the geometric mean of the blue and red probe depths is -1.47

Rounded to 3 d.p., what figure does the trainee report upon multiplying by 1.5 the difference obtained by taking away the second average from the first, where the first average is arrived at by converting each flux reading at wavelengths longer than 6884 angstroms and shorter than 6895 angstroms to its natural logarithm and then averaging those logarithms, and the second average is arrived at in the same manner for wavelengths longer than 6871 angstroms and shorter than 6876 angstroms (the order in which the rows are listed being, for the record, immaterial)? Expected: 0.104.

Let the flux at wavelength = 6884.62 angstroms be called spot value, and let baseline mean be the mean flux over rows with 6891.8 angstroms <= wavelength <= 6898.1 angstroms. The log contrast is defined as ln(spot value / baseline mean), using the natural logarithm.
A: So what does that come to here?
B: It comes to -0.09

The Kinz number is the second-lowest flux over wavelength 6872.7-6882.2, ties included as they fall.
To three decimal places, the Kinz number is 1.083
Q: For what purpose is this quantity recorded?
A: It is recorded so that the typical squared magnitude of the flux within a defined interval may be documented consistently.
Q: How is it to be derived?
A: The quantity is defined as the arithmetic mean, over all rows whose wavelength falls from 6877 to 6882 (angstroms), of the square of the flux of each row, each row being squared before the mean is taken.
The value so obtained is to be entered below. 1.18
